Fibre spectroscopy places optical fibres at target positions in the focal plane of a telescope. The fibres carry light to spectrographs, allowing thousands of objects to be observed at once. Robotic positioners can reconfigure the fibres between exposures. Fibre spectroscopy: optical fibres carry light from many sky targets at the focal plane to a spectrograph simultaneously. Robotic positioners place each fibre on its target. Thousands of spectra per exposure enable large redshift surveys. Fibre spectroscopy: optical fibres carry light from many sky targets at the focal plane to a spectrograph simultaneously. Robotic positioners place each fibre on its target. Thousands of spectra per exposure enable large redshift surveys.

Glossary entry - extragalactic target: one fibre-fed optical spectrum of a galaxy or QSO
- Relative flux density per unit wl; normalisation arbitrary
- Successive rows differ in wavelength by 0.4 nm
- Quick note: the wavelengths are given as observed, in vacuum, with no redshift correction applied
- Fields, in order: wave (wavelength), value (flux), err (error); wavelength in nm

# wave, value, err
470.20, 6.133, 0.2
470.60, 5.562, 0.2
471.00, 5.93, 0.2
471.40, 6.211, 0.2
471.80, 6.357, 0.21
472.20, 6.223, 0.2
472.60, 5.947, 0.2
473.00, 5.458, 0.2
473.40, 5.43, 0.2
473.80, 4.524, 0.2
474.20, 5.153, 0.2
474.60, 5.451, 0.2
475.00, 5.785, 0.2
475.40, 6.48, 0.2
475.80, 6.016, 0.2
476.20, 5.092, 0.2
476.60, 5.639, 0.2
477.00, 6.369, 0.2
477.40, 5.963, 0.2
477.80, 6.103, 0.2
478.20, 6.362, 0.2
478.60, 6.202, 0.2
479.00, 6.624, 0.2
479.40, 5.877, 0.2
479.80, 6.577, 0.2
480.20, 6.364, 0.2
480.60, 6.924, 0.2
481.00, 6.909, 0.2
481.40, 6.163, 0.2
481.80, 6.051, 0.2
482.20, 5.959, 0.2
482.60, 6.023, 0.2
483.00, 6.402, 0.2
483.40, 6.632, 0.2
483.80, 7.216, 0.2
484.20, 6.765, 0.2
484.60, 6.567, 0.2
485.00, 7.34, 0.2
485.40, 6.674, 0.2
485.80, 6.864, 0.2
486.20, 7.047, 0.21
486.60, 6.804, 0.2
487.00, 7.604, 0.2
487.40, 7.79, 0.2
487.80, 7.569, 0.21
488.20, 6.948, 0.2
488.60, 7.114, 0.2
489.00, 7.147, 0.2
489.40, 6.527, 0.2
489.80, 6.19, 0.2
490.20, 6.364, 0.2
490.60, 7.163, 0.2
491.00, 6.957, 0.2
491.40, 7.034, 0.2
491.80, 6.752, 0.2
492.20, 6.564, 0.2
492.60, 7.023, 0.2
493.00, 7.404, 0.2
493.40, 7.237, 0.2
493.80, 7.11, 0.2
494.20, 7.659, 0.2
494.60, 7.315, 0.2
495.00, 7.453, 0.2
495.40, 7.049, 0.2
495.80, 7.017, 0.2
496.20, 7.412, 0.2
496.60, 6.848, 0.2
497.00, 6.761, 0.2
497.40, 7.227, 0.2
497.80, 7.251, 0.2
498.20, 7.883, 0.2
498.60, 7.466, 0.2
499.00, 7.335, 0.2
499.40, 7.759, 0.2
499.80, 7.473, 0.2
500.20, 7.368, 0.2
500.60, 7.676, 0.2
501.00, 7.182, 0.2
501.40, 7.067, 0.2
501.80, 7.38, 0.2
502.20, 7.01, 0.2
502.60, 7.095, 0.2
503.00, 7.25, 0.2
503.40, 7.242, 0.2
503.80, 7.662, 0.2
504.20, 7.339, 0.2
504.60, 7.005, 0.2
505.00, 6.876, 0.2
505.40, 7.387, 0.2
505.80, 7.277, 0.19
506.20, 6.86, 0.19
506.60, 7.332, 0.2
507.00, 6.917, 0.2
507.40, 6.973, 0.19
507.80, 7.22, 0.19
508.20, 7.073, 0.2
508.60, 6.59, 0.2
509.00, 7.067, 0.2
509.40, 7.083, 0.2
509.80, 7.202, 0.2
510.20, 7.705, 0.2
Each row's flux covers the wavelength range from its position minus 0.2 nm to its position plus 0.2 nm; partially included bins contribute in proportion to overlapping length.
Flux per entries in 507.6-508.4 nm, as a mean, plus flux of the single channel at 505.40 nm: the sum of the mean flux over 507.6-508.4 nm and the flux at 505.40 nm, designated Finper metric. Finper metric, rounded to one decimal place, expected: 14.5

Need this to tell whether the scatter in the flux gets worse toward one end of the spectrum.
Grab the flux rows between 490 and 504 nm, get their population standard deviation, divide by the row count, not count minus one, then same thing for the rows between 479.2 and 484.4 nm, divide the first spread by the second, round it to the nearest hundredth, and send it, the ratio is 0.79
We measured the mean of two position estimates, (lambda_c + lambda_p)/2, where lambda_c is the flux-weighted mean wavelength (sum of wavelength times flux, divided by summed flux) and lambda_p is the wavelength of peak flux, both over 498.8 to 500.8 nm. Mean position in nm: 499.60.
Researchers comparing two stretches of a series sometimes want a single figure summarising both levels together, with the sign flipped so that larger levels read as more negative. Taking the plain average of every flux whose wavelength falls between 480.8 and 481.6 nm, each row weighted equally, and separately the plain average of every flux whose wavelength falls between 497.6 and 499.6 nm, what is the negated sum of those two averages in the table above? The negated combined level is -14.1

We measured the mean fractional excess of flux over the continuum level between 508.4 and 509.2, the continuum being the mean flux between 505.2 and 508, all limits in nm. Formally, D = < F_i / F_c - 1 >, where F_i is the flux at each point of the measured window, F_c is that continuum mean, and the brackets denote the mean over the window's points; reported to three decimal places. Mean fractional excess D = -0.043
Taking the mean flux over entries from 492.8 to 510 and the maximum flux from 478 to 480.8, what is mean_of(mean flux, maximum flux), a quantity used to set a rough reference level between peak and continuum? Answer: 7.08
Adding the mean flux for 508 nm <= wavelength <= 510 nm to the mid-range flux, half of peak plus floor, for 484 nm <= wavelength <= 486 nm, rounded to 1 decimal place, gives 14.0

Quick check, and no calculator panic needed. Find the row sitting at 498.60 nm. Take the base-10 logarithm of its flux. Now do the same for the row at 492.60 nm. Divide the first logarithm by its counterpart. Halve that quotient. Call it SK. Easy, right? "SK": 0.516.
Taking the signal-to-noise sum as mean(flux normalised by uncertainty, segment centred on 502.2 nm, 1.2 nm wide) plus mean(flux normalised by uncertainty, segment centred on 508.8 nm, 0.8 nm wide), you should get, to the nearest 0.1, 70.0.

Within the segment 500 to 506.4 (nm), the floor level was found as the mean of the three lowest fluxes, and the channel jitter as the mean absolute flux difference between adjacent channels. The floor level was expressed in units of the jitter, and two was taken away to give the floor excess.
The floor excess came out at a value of 23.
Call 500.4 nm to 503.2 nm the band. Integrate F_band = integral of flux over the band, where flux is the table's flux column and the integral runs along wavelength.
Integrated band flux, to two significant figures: 20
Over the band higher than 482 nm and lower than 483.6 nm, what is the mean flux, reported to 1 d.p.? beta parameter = 6.3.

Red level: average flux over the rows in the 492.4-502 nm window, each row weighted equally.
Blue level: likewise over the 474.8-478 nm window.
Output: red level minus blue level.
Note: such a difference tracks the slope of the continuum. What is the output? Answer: 1.38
